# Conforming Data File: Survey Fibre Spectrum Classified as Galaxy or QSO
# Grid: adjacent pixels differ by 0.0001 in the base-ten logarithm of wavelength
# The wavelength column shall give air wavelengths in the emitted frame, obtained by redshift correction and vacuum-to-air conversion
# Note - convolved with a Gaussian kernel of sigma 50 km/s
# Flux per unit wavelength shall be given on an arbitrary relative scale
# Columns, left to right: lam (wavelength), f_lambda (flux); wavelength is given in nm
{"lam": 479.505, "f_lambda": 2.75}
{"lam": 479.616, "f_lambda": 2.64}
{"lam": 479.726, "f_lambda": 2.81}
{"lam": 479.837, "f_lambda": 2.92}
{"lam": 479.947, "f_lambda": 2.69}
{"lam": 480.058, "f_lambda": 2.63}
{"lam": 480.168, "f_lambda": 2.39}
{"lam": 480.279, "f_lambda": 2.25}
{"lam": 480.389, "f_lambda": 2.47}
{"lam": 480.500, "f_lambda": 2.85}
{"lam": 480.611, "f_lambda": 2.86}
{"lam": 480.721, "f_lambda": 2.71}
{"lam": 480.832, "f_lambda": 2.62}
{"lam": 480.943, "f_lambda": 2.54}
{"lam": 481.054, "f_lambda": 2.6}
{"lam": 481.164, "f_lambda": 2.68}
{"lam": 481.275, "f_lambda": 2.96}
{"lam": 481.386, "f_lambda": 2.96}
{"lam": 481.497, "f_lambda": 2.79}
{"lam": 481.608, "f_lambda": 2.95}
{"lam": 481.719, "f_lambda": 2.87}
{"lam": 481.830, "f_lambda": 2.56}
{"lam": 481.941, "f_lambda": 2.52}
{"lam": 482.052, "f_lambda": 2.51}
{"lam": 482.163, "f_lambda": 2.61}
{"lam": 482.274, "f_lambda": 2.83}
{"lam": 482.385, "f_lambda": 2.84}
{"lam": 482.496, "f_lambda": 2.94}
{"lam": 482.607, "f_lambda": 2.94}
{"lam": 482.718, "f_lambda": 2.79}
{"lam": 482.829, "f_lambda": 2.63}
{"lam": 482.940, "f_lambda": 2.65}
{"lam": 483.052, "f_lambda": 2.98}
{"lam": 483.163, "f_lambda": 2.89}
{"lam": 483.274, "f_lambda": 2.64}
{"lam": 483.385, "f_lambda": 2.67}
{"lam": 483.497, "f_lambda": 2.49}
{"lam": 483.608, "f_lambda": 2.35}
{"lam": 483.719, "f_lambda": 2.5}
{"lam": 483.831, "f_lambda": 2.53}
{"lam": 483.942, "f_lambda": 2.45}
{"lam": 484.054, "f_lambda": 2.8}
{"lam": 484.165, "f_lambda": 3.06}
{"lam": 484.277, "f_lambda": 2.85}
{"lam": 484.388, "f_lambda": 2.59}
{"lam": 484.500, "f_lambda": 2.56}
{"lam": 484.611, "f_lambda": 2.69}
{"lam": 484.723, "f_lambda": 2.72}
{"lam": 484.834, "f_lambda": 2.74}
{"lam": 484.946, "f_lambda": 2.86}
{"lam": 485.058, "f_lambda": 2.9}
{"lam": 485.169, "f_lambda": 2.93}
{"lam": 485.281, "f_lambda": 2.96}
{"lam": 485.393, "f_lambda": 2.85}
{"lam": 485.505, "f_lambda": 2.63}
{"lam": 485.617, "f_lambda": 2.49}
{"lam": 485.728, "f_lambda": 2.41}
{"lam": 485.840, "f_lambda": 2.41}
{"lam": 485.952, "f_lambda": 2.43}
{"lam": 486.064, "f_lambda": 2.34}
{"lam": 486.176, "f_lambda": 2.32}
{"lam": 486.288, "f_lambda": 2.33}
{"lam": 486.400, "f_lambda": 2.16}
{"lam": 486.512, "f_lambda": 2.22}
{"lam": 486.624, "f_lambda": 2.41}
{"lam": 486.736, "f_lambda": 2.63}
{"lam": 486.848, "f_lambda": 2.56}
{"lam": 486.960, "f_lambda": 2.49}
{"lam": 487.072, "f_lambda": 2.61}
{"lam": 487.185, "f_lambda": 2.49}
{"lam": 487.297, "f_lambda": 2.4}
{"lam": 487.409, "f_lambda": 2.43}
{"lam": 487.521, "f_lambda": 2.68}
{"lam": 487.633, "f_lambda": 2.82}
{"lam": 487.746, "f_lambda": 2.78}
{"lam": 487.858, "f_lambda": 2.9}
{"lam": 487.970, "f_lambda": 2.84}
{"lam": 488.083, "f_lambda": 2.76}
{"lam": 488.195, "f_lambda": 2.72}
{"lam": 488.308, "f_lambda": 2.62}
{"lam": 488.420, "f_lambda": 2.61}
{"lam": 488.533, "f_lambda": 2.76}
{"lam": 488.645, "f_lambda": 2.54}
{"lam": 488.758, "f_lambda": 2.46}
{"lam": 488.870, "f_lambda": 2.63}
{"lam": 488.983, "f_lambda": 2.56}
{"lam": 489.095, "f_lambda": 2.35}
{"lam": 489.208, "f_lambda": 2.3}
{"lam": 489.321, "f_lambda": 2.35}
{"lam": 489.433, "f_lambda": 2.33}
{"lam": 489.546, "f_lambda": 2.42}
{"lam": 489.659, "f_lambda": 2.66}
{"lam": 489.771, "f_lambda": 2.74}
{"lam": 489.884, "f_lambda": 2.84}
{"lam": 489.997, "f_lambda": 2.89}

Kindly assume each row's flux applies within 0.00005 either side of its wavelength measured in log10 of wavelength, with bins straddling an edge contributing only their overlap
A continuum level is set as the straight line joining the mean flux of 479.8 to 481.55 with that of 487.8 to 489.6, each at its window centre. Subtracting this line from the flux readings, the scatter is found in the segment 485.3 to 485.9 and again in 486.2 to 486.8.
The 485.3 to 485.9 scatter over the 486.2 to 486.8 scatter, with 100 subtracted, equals -99.0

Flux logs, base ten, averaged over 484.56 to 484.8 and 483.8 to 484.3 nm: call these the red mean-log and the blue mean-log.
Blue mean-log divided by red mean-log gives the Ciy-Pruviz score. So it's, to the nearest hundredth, 1.01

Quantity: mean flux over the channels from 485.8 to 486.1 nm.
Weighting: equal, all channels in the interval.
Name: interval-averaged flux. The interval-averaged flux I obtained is 2.39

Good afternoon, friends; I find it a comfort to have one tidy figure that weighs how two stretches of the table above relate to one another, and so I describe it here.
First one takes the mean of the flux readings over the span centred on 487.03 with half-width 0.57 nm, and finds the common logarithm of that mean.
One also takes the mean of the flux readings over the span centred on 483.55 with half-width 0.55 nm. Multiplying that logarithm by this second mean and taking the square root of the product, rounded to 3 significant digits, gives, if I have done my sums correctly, 1.02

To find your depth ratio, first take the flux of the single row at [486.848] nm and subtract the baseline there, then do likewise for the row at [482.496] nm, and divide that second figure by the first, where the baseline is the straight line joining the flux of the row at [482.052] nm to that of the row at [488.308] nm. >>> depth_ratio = -12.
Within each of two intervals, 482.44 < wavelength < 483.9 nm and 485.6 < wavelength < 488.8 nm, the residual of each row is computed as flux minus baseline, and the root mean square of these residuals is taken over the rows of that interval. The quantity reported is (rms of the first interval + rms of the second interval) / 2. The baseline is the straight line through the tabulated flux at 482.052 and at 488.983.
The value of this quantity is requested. 0.22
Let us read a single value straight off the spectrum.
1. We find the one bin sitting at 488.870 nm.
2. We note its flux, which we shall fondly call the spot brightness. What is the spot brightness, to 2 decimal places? 2.63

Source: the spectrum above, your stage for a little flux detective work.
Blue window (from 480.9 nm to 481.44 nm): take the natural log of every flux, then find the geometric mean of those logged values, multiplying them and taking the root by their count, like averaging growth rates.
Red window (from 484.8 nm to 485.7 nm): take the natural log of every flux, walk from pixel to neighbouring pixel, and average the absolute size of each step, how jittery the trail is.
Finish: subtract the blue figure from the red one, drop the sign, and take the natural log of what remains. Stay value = -0.029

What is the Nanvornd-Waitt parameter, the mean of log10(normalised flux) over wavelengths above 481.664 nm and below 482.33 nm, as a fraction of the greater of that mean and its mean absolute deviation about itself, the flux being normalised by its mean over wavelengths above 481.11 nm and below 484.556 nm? -0.57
